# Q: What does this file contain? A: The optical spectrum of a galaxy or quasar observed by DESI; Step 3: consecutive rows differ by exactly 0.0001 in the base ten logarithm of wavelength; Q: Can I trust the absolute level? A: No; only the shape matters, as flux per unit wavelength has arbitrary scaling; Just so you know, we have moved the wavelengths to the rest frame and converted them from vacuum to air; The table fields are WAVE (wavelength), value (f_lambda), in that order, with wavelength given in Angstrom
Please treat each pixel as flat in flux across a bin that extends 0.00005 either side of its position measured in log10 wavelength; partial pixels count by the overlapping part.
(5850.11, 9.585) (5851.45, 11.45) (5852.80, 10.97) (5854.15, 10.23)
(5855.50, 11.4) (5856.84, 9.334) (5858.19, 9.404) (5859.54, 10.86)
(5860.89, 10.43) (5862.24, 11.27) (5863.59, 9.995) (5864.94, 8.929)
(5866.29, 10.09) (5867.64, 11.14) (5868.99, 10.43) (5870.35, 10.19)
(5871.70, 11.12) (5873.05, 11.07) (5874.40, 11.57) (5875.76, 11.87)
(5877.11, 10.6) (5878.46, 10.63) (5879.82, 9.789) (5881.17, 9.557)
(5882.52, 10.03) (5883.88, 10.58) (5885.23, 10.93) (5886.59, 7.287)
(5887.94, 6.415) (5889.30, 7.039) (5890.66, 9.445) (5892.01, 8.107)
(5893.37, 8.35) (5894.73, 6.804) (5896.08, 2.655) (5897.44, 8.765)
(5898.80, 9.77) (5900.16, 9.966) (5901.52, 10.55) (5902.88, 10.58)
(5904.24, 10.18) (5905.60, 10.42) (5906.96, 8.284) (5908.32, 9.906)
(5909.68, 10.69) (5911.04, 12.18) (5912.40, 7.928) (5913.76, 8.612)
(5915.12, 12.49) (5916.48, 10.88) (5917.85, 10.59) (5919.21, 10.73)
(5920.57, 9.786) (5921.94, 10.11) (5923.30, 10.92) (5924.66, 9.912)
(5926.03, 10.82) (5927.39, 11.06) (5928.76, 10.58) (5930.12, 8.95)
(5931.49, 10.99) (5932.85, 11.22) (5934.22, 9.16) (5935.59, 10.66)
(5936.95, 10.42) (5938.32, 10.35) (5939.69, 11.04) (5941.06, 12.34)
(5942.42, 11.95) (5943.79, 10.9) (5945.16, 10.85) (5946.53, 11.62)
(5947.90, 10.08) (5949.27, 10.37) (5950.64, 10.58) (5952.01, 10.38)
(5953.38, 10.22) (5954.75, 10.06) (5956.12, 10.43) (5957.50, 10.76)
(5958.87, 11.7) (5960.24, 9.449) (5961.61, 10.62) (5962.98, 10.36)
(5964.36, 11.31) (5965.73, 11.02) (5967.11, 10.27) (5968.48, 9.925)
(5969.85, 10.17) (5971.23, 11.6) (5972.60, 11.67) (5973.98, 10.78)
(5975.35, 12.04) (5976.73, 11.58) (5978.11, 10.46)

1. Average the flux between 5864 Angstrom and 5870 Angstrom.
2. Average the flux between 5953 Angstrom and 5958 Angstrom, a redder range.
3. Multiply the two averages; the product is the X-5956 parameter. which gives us 105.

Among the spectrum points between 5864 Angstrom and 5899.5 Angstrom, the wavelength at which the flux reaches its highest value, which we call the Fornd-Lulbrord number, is 5875.76 Angstrom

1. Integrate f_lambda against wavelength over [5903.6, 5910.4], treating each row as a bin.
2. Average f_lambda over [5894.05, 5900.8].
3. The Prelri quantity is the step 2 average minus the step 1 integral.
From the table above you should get -60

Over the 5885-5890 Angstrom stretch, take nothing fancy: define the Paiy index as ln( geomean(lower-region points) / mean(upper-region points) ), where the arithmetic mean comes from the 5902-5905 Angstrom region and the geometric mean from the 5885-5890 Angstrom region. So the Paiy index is -0.29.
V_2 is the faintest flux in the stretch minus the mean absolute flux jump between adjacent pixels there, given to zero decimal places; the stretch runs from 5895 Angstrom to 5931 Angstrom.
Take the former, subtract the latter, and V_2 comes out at 1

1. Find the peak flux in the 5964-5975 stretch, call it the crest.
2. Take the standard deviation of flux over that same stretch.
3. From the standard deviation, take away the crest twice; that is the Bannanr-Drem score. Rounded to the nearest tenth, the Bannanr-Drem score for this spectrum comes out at -22.7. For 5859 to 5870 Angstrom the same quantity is -21.8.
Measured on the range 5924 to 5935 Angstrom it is -21.6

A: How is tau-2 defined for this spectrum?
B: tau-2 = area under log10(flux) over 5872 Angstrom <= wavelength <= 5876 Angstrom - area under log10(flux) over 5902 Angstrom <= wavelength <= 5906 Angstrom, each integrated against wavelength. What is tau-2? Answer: 0.2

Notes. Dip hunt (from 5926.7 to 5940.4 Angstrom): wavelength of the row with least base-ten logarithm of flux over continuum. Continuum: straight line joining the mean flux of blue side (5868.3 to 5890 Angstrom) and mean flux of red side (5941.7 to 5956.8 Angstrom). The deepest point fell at 5930.12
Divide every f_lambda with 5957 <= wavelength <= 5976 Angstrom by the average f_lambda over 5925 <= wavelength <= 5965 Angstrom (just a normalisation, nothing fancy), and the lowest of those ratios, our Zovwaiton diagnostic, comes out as 0.89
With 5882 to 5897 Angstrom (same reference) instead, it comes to 0.25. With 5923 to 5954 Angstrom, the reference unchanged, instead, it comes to 0.84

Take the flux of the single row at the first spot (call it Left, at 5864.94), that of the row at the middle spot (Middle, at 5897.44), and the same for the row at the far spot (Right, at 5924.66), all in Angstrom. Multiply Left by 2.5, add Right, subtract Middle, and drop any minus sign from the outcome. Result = 23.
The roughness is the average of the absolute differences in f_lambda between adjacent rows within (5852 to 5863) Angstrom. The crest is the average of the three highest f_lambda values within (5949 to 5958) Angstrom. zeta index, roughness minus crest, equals -9.62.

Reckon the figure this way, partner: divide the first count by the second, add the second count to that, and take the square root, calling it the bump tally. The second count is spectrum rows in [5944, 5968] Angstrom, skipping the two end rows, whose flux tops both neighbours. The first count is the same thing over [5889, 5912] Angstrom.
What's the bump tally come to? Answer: 2.41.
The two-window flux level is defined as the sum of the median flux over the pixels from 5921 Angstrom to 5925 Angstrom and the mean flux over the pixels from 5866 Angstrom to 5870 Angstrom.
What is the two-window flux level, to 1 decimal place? 20.7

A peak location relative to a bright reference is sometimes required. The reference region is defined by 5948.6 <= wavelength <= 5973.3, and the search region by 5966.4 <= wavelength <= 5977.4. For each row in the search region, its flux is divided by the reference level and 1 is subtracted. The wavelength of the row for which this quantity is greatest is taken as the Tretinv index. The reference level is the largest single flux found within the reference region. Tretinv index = 5975.35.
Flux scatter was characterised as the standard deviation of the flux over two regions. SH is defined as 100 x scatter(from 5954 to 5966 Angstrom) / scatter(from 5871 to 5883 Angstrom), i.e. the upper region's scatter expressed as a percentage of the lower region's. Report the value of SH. 85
